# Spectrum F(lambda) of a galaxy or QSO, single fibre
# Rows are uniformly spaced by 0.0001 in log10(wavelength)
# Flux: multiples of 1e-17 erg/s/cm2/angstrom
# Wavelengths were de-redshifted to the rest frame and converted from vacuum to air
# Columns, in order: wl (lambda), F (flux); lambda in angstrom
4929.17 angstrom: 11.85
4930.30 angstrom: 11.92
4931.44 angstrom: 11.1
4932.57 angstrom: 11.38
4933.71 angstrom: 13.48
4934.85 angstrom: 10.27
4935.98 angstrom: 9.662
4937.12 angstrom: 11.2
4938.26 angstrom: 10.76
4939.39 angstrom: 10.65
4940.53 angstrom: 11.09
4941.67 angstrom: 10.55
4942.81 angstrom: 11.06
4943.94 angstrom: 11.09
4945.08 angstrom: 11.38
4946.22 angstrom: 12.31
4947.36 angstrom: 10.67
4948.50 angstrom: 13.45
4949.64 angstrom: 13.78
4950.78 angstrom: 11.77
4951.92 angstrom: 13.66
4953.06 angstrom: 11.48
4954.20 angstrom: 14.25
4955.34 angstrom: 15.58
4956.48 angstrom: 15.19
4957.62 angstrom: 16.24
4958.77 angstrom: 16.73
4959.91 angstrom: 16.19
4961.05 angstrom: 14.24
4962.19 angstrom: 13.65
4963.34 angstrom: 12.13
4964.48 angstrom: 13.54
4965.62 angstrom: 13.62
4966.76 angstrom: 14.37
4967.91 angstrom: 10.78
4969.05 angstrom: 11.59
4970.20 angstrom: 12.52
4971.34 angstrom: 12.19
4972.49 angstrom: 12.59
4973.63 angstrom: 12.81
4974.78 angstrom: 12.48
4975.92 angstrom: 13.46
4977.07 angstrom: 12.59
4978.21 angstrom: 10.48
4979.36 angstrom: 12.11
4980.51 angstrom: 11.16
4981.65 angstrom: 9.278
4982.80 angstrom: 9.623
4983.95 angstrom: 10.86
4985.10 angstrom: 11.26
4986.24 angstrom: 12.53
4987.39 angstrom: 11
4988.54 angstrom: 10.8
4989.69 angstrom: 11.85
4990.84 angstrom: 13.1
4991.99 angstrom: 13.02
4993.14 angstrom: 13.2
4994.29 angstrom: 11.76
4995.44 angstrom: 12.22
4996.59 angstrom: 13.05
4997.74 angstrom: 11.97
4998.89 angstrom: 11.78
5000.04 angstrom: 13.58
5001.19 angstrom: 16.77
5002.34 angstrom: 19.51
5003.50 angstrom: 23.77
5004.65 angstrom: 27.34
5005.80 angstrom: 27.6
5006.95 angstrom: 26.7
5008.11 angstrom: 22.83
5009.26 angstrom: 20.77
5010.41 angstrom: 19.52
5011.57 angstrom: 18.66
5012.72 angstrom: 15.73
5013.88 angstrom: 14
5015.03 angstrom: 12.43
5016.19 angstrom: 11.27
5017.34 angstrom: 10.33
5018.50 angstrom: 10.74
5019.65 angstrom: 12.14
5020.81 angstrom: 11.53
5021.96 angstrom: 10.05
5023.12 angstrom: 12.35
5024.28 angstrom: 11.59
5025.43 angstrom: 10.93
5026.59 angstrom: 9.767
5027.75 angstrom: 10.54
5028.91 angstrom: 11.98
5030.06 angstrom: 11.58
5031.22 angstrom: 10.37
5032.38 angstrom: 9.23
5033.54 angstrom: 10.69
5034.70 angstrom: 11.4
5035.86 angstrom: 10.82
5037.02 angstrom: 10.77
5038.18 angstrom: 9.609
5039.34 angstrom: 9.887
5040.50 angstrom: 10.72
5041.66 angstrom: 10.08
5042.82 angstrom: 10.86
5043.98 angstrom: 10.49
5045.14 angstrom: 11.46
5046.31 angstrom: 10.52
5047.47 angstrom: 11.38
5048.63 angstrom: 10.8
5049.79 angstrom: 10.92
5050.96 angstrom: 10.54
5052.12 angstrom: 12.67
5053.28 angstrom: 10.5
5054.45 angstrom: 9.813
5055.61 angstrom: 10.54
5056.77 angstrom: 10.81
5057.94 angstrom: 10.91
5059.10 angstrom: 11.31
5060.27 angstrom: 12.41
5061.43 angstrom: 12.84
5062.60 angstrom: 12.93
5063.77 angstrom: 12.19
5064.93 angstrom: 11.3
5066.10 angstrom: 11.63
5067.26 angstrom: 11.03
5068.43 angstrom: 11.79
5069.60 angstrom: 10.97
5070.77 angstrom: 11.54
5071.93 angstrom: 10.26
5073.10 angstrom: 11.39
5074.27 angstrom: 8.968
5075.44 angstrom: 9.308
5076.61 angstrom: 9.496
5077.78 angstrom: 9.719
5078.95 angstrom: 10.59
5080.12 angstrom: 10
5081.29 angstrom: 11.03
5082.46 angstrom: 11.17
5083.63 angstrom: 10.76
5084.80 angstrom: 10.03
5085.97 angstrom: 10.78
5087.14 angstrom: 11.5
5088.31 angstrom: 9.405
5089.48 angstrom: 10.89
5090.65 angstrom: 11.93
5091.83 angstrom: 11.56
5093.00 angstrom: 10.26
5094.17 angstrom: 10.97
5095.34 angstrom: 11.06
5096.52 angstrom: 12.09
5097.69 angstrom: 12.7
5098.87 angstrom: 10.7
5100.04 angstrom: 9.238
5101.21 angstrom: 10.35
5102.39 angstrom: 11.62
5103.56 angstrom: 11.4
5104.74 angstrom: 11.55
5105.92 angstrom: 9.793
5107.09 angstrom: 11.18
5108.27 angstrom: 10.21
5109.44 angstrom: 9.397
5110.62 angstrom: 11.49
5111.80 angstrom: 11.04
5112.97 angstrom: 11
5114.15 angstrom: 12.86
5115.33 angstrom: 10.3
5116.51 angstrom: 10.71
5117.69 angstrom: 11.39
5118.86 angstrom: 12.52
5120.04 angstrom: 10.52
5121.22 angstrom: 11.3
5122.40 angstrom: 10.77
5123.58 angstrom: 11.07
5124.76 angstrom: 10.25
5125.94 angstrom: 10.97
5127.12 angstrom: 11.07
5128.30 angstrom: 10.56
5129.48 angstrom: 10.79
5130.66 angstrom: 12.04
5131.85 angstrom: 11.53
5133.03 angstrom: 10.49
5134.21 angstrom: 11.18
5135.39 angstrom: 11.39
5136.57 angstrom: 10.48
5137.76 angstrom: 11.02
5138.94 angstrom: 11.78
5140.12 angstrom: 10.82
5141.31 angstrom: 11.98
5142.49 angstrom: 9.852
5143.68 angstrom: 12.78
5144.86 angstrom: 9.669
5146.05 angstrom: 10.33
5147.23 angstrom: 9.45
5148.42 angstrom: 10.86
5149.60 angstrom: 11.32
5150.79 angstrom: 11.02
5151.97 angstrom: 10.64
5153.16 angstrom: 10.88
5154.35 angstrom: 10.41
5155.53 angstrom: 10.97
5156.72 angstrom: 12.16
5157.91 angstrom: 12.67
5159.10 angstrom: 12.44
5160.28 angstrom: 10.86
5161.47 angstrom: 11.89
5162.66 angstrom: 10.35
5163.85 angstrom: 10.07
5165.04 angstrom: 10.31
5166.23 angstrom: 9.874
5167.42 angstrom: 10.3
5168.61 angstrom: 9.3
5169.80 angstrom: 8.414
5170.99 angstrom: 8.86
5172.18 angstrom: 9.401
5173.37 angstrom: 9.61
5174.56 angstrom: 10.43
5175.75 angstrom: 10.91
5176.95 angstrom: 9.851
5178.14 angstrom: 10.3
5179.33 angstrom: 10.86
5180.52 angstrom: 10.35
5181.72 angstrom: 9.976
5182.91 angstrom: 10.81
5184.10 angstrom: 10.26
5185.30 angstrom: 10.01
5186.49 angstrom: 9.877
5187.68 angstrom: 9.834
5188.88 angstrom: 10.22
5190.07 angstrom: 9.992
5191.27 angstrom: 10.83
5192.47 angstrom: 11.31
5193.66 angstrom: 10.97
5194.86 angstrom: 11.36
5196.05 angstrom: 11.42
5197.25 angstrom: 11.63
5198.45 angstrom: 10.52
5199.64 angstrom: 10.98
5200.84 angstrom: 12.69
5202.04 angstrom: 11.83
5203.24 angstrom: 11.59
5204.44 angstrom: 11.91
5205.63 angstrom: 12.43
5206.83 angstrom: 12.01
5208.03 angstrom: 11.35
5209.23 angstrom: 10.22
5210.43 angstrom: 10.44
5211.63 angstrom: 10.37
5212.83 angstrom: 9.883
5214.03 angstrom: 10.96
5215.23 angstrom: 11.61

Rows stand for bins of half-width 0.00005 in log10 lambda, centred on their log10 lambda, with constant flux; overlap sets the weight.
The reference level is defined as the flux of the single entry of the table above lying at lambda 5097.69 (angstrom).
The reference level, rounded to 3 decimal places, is 12.700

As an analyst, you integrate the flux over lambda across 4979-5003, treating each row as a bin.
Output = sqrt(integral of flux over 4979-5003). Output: 17.3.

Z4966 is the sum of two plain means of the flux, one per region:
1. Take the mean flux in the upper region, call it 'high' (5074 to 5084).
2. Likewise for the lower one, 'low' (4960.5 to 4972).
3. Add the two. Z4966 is 23.0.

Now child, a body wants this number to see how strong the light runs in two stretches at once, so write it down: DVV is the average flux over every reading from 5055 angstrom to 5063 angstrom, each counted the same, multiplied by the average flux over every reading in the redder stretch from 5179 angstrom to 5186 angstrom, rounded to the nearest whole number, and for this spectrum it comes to 121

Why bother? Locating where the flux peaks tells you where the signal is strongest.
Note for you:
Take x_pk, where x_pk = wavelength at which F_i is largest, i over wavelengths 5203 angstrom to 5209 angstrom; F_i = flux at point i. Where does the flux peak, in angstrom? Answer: 5205.63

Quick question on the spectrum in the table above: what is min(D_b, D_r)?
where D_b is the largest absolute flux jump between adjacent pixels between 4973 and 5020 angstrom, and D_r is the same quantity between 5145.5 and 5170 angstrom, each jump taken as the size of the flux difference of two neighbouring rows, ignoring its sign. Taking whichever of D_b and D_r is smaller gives 1.6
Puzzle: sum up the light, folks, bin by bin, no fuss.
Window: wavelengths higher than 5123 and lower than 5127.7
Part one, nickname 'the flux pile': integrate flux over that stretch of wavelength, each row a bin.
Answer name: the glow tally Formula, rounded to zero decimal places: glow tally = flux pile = 51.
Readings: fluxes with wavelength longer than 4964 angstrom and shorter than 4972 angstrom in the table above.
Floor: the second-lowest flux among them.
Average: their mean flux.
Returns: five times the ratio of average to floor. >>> 5.46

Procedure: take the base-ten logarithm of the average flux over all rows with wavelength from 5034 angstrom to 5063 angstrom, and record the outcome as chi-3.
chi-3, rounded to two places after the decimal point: 1.04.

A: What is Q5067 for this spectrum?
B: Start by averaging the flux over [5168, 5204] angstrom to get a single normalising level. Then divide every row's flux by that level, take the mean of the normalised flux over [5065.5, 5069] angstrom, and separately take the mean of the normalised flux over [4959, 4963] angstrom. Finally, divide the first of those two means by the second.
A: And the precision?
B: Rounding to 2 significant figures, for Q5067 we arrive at 0.78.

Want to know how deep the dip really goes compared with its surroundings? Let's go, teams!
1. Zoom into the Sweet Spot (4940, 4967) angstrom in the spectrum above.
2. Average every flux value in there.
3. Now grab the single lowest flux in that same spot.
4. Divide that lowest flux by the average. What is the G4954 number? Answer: 0.80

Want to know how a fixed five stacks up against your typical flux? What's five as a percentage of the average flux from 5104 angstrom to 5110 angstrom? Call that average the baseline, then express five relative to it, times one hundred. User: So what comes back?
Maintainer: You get 48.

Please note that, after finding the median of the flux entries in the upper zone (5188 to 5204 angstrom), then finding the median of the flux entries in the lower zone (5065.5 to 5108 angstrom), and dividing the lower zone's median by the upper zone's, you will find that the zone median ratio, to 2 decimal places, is 0.97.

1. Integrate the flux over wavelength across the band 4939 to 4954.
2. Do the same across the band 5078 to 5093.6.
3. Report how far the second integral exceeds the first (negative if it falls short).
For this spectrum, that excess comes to -10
